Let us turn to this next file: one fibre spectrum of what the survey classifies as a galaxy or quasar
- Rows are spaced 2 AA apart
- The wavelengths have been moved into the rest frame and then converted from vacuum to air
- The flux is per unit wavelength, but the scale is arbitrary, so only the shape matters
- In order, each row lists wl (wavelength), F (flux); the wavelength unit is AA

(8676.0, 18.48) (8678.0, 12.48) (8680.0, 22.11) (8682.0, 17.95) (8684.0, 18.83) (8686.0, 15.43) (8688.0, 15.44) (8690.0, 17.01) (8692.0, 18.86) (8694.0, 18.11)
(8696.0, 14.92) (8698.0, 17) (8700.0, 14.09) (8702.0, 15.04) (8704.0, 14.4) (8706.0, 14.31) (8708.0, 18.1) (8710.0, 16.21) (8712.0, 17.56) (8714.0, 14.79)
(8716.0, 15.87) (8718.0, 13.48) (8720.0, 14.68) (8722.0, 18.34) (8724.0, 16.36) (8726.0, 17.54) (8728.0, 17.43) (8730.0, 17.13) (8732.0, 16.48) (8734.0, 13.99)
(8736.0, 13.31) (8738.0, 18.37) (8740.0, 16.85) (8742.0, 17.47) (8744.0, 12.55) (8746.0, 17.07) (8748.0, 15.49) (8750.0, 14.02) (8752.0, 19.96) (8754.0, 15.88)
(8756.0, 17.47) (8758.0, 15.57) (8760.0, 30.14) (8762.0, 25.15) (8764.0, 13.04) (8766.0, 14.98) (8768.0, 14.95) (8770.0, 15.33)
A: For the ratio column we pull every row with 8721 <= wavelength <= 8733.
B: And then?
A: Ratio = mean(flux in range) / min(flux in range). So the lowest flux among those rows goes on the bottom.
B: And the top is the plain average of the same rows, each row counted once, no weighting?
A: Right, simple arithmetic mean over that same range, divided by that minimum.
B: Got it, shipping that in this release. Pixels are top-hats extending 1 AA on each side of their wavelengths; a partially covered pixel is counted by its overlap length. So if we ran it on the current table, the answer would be 1.1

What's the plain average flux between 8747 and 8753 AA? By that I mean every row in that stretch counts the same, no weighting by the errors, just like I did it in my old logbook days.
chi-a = 16.5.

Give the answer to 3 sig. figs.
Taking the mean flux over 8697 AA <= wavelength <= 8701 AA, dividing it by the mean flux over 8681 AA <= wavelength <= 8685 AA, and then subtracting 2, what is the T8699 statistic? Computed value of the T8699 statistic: -1.15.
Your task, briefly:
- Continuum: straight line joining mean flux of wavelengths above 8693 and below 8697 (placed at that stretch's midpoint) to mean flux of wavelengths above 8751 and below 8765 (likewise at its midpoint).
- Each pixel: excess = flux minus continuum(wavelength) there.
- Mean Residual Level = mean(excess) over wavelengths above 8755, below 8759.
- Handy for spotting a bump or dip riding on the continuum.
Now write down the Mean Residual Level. -3.0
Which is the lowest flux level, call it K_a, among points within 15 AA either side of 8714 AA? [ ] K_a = 13.48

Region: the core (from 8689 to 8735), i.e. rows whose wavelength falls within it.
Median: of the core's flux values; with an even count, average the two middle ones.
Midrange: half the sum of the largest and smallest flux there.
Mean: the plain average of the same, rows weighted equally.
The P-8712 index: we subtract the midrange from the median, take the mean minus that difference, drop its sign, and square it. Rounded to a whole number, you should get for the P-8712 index 255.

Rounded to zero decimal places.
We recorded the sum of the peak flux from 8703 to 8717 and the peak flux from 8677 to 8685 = 40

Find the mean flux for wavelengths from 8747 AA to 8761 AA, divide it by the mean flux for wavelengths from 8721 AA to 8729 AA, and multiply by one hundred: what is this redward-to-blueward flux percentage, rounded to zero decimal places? 105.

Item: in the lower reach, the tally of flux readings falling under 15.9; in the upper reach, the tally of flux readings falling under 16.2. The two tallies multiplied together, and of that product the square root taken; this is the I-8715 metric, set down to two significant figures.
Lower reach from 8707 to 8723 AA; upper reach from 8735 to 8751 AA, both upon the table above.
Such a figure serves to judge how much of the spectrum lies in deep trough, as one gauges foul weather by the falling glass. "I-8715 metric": 4.0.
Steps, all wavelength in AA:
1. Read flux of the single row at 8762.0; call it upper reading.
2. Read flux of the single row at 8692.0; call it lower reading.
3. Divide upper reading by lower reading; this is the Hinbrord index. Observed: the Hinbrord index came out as 1.33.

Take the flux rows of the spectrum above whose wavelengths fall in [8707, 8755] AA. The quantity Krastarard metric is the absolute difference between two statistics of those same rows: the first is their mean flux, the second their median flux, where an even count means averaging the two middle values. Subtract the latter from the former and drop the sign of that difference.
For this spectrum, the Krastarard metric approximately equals 0.21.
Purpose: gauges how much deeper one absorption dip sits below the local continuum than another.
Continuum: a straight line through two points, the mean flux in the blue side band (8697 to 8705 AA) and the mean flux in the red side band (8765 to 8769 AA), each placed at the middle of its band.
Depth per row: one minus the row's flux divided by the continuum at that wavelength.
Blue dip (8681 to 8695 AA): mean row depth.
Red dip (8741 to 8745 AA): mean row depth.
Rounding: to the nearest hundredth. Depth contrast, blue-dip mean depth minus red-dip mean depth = -0.15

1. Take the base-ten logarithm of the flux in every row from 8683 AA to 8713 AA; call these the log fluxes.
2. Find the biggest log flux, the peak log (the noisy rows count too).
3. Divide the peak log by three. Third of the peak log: 0.425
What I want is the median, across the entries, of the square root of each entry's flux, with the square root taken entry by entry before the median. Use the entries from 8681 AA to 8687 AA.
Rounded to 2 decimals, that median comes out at 4.24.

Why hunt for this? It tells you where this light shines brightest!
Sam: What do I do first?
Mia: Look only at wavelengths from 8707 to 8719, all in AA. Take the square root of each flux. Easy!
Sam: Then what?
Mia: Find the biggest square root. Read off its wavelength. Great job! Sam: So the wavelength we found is 8708.0 AA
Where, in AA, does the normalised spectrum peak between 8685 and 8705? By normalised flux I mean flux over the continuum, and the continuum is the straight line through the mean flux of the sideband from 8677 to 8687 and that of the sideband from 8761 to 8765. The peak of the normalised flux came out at 8692.0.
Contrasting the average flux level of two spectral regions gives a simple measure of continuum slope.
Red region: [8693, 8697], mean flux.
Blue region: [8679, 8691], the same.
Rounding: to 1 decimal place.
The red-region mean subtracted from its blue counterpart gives 1.3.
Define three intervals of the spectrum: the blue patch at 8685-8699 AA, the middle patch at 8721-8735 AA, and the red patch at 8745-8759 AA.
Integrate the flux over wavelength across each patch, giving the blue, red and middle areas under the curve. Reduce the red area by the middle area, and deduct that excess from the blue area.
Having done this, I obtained 237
